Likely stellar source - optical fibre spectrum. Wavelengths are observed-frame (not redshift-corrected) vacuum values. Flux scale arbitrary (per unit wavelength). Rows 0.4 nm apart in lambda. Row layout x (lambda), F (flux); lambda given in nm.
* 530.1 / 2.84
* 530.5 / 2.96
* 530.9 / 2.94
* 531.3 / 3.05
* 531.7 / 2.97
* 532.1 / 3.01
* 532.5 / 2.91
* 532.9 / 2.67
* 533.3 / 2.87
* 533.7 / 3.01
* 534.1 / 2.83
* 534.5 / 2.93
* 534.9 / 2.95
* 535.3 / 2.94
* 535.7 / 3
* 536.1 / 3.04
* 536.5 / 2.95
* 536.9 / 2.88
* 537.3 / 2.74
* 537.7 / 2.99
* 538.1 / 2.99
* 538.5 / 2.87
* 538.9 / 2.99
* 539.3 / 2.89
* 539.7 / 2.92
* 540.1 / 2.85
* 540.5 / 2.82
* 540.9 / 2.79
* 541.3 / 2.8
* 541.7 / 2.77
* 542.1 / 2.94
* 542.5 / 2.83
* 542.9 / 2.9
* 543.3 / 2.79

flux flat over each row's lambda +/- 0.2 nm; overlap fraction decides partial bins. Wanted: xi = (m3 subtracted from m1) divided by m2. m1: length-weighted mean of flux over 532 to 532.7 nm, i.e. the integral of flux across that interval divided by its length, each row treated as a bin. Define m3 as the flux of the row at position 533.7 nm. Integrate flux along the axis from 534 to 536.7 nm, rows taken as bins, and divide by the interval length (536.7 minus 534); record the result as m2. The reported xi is -0.019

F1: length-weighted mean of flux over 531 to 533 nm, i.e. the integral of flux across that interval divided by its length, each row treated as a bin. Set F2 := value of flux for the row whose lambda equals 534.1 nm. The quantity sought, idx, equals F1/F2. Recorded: 1.04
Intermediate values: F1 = 2.94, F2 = 2.83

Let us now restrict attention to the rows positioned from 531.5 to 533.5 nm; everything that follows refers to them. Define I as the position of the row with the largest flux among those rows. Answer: 532.1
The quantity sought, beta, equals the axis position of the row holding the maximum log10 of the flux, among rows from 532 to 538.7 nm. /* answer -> 536.1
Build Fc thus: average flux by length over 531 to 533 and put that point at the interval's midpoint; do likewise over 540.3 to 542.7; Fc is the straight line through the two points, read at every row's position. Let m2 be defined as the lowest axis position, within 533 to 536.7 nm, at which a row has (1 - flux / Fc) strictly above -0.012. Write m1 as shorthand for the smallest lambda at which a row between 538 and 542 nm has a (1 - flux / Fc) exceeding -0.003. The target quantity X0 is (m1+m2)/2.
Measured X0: 536.90 nm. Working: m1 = 540.5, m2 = 533.3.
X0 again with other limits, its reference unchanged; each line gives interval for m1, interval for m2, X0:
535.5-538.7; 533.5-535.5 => 535.50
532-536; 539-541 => 536.30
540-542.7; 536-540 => 538.70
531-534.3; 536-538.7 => 534.70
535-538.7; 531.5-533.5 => 534.30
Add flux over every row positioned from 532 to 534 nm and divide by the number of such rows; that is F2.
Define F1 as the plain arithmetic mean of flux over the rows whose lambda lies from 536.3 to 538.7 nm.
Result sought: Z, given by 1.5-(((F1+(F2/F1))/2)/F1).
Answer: 0.828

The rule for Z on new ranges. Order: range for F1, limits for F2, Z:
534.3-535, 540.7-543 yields 0.836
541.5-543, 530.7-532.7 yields 0.818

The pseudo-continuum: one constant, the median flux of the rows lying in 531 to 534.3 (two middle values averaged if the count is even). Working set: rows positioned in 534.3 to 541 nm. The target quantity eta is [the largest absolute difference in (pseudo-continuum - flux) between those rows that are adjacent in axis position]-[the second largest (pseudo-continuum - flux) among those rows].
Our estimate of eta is 0.10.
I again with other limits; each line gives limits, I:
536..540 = 536.1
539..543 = 542.1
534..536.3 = 536.1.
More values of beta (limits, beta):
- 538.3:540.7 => 538.9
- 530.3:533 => 531.3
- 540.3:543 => 542.1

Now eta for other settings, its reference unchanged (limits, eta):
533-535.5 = 0.11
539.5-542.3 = 0.02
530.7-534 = 0.17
